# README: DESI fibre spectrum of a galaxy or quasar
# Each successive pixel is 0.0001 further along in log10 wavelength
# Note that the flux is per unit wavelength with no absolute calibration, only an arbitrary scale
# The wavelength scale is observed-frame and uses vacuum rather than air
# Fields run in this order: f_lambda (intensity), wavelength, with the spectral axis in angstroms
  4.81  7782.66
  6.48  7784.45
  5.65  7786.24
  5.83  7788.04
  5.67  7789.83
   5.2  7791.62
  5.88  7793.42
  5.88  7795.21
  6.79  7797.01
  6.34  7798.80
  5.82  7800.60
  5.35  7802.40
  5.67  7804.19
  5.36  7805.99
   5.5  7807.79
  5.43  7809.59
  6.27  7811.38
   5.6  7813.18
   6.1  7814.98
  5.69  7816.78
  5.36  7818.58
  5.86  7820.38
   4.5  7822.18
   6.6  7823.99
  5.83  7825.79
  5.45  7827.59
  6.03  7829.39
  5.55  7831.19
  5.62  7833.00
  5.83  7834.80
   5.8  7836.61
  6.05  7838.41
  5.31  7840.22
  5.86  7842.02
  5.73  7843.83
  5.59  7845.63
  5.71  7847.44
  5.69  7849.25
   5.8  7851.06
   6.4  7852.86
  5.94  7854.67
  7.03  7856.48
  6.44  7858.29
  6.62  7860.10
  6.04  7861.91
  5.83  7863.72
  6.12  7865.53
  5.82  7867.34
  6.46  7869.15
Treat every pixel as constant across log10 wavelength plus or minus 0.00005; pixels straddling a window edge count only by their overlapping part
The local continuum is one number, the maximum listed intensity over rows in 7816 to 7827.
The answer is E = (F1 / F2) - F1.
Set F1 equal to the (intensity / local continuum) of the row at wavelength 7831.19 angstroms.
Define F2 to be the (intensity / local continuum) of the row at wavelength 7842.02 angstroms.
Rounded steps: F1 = 0.841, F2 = 0.89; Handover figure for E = 0.106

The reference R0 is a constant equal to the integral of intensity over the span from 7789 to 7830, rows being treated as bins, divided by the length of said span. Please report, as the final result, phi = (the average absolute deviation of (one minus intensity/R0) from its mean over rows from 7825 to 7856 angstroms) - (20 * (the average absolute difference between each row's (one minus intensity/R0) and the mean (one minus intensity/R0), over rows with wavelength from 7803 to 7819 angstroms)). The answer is -0.80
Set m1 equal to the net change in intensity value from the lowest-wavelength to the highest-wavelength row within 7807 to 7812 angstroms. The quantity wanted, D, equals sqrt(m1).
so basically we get 0.9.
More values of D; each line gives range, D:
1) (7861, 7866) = 0.3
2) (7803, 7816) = 0.7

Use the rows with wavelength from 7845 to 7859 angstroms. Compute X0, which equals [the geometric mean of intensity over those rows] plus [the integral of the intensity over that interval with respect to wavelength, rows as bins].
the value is 91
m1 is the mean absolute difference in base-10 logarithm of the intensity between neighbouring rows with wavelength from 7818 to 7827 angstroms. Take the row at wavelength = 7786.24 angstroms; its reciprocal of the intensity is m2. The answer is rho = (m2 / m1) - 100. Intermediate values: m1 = 0.093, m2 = 0.177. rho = -98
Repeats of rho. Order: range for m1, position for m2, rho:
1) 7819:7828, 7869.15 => -98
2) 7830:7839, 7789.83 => -83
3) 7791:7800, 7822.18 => -94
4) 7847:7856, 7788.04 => -92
